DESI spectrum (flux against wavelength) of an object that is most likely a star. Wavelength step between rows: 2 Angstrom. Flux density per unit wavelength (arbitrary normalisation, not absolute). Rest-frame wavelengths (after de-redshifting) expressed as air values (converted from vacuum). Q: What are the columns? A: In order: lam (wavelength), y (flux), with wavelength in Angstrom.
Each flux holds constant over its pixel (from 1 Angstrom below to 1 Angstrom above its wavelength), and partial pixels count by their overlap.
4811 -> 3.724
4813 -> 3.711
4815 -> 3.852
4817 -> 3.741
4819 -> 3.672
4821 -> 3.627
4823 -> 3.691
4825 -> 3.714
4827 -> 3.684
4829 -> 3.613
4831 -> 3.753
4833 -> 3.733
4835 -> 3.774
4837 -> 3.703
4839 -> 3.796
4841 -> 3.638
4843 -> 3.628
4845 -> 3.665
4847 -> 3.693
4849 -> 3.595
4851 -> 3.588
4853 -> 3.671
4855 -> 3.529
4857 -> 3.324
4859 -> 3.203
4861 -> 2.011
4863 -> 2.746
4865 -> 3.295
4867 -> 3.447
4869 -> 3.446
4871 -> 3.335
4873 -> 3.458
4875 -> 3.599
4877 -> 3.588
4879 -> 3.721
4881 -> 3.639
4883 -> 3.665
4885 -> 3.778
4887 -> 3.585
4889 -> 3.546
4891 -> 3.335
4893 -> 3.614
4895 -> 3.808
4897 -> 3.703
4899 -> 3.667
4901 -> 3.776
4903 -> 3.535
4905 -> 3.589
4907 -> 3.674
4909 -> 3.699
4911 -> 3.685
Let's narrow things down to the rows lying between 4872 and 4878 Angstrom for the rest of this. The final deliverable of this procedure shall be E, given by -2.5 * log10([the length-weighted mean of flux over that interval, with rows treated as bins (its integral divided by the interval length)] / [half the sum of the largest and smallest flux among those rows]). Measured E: -0.006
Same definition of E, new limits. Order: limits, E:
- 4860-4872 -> -0.120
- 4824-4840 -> -0.005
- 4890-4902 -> -0.024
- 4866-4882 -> 0.000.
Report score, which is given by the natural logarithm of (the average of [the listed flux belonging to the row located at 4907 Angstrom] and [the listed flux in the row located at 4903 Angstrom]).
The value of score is 1.28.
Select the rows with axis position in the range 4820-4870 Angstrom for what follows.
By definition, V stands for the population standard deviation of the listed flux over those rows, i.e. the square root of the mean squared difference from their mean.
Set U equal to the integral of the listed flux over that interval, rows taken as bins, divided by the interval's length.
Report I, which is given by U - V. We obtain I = 3.1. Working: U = 3.50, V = 0.4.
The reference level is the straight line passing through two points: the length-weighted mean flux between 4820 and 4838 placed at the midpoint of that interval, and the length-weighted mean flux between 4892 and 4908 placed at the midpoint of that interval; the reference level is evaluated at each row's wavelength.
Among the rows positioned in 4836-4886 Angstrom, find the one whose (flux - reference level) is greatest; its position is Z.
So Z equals 4885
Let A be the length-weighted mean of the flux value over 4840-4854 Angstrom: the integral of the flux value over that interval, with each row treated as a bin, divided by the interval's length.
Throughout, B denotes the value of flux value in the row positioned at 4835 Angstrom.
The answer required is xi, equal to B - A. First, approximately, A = 3.64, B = 3.774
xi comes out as 0.1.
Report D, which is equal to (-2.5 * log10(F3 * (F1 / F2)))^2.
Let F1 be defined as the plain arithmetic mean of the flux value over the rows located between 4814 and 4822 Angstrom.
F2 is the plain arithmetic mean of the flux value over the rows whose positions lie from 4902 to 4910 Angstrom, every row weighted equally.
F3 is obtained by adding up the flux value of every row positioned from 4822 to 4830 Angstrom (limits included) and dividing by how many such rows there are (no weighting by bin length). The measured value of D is 2.1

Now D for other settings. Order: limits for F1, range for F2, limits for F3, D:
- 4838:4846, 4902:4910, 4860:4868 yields 1.4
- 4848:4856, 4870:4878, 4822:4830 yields 2.1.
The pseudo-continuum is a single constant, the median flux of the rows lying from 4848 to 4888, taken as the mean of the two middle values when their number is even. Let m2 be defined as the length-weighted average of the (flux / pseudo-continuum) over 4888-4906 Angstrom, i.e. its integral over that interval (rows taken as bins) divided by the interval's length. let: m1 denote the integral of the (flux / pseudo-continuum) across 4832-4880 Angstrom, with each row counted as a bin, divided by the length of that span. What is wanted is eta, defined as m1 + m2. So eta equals 1.99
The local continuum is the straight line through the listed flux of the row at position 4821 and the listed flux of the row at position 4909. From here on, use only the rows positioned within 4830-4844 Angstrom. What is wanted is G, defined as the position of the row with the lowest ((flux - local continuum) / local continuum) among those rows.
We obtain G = 4843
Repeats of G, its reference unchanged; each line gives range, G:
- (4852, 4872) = 4861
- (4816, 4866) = 4861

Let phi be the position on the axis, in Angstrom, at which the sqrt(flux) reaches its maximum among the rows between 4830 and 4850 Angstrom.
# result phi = 4839 Angstrom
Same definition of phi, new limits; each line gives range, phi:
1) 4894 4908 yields 4895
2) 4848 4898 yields 4895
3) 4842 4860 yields 4847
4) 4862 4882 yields 4879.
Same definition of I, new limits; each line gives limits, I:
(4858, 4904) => 3.1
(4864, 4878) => 3.3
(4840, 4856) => 3.6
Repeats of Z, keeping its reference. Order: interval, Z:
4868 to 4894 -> 4885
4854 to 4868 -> 4855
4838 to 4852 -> 4839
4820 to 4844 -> 4839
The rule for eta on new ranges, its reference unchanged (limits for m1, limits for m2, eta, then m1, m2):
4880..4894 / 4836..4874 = 1.97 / 1.01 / 0.96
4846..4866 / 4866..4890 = 1.92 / 0.92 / 1.00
